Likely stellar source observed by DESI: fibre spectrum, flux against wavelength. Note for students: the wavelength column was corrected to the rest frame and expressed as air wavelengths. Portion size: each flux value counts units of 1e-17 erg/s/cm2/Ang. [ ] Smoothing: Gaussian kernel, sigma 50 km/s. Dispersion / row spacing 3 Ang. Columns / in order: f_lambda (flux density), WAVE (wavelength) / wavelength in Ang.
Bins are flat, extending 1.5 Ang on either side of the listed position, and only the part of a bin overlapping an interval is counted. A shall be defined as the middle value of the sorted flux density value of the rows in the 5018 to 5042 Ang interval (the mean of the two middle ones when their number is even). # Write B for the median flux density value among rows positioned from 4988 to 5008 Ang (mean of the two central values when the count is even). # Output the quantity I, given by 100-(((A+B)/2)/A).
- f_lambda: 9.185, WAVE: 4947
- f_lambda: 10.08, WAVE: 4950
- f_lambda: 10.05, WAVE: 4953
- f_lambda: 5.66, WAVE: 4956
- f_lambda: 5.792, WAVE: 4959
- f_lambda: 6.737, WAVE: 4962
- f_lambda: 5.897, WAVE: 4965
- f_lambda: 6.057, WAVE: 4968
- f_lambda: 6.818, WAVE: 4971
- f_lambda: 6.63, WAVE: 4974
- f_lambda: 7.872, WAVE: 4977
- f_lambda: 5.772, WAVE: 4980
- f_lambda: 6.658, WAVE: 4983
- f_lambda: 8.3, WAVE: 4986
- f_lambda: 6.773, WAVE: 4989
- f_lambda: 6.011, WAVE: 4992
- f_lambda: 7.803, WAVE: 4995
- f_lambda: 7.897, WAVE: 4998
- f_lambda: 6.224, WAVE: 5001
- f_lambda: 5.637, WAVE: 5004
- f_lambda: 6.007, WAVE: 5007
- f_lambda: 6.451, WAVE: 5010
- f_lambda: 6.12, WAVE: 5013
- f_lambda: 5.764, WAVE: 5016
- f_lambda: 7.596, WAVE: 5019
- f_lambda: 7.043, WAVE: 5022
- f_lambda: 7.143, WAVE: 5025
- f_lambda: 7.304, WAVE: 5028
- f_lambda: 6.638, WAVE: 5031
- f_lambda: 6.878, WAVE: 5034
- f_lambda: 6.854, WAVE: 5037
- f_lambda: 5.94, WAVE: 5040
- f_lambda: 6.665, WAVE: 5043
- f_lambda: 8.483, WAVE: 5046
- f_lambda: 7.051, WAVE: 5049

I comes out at 99.1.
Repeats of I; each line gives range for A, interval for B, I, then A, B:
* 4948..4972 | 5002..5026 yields 99.0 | 6.4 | 6.29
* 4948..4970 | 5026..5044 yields 98.9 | 6.1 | 6.76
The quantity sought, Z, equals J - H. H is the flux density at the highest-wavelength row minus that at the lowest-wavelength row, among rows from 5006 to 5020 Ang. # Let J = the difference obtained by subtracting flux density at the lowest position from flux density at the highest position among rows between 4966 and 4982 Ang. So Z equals -1.9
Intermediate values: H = 1.6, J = -0.3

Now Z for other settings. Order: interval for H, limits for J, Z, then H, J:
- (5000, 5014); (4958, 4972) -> 1.1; -0.1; 1.0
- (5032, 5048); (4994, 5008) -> -3.4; 1.6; -1.8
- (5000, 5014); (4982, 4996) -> 1.2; -0.1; 1.1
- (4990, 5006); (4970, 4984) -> 0.2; -0.4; -0.2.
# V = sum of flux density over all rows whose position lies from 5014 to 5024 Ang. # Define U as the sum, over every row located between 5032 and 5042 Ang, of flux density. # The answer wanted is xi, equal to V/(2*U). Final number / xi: 0.52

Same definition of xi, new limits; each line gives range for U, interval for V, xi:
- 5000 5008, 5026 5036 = 0.58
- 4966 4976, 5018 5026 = 0.56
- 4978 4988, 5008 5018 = 0.44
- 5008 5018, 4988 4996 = 0.56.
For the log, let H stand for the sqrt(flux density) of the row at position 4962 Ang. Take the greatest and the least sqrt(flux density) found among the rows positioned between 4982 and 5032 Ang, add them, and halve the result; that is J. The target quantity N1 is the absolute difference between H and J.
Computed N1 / 0.03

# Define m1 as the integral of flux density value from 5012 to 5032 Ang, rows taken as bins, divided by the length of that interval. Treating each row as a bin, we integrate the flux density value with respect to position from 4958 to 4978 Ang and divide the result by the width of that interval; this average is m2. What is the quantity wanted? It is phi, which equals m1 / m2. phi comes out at 1.04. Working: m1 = 6.8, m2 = 6.53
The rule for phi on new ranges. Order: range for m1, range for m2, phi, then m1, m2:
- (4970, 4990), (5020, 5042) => 1.02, 7.0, 6.84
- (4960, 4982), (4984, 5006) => 0.94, 6.5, 6.92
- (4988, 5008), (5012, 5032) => 0.97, 6.6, 6.82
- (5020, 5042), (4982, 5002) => 0.96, 6.8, 7.13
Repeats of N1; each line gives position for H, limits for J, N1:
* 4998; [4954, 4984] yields 0.22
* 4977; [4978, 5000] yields 0.16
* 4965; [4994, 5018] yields 0.16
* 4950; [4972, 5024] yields 0.55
